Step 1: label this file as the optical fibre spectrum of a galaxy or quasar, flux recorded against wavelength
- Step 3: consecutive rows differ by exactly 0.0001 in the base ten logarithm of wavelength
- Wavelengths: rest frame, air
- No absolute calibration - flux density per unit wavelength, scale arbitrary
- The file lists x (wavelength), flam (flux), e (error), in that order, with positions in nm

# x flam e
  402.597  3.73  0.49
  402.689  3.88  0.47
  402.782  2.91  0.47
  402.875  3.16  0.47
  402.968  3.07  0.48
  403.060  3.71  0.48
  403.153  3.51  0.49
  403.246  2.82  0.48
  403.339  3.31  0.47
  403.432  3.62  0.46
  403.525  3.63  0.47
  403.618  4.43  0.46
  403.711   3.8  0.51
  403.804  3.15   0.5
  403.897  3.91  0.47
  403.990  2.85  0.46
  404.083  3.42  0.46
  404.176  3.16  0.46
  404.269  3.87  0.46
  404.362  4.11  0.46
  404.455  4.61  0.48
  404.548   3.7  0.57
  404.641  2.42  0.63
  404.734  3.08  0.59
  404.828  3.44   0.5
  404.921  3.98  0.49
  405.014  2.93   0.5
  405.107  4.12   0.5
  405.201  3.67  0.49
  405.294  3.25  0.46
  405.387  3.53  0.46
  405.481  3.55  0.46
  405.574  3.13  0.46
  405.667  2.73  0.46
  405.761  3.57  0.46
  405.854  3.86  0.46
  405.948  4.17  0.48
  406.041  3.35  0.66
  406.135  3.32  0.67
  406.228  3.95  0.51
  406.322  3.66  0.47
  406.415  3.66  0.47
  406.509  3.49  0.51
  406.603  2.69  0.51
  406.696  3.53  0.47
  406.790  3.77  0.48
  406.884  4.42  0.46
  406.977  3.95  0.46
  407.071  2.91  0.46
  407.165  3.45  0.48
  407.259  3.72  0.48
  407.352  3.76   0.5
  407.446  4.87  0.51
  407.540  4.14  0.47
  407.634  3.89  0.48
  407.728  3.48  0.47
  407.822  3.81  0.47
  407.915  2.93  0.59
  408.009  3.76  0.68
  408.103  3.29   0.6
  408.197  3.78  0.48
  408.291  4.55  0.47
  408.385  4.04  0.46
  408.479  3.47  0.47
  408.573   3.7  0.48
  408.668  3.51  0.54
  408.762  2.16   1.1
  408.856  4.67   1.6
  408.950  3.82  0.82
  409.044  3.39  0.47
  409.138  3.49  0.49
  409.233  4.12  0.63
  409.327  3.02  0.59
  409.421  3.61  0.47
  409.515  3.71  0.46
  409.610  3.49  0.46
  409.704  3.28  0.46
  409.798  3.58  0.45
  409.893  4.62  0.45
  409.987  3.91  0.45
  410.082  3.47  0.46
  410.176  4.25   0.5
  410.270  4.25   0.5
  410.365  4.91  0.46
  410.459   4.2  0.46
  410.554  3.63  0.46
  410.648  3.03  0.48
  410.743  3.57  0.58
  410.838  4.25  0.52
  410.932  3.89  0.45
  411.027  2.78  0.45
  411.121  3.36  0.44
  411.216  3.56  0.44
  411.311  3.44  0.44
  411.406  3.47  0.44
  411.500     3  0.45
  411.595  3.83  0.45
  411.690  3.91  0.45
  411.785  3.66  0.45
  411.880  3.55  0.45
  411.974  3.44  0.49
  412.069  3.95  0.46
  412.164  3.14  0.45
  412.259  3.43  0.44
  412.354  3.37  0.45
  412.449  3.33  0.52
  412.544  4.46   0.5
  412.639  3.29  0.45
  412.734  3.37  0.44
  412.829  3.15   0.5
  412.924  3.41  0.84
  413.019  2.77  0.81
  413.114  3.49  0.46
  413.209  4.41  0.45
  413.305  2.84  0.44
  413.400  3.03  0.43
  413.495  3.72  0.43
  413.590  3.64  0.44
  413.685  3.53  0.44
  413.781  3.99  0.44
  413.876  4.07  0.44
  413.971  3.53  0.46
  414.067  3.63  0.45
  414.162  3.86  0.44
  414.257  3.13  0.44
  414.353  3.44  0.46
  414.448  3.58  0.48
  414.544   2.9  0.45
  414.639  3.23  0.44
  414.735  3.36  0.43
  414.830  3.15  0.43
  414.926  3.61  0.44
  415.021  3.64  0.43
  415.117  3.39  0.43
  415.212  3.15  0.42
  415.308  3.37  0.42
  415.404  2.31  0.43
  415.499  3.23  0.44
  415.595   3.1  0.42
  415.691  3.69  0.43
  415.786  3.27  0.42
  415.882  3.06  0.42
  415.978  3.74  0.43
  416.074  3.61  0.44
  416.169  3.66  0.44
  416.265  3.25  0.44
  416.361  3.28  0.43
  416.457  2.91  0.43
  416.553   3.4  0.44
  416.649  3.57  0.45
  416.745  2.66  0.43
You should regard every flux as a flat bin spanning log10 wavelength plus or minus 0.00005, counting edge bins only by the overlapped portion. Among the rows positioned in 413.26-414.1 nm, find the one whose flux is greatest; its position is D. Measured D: 413.876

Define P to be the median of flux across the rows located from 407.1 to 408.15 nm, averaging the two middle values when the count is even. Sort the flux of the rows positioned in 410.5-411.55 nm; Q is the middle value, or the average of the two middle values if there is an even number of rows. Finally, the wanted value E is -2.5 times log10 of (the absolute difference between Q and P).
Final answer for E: 1.3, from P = 3.8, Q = 3.47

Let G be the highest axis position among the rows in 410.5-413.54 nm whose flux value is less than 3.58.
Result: 413.400 nm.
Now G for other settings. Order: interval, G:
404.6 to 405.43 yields 405.387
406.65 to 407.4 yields 407.165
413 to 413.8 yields 413.685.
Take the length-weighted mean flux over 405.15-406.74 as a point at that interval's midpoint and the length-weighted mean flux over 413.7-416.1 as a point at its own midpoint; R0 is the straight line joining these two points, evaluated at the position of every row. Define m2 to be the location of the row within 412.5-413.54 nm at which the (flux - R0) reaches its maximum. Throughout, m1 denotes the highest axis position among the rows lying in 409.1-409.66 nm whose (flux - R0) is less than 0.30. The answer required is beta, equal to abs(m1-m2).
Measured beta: 2.93 nm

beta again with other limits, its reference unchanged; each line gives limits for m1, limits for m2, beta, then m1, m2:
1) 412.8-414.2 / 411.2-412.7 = 1.52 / 414.067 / 412.544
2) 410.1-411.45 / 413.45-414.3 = 2.47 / 411.406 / 413.876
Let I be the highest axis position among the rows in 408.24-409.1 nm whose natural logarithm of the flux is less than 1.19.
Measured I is 408.762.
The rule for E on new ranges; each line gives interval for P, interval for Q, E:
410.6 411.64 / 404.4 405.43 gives 3.1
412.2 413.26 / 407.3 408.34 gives 1.0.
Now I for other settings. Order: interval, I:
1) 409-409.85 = 409.704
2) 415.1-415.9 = 415.882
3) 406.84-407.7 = 407.071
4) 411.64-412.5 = 412.164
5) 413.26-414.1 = 413.400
